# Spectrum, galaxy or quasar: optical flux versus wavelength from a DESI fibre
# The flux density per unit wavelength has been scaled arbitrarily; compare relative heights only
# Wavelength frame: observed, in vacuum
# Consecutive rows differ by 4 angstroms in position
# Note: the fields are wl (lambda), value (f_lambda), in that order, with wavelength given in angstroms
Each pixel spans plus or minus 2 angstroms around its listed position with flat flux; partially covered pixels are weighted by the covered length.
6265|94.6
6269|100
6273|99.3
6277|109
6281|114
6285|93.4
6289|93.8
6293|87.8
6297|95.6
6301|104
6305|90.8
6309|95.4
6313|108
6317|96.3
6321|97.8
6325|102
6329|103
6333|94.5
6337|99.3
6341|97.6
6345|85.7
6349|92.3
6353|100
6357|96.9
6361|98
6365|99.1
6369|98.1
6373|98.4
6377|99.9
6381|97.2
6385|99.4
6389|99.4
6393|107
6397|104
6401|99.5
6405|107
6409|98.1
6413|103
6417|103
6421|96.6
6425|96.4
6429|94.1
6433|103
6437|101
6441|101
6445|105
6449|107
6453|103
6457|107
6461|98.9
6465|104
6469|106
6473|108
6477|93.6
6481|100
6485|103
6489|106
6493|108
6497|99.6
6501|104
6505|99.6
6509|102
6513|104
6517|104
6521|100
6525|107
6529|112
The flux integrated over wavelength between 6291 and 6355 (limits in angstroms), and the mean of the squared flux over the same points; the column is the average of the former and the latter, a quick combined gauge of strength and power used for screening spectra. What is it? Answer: 7810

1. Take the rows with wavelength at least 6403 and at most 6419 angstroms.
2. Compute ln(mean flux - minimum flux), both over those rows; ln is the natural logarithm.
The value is 1.5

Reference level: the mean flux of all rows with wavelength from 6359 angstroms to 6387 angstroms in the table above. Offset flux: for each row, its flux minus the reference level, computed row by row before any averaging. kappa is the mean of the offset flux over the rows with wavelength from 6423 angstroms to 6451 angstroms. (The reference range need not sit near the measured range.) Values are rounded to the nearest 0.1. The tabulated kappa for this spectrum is 2.5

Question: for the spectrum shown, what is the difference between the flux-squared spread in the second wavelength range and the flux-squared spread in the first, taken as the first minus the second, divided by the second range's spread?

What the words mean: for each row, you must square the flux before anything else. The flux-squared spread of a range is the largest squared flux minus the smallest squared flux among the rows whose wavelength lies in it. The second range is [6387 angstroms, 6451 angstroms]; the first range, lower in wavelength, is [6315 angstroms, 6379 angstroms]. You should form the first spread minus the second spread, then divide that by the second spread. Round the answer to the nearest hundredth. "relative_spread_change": 0.26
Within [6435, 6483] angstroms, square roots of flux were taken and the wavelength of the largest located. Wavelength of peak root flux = 6473 angstroms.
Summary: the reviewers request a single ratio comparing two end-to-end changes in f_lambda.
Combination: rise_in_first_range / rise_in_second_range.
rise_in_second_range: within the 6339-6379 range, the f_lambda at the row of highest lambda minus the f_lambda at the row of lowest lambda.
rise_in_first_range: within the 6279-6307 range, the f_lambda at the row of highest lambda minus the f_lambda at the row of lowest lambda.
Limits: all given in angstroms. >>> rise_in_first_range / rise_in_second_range -10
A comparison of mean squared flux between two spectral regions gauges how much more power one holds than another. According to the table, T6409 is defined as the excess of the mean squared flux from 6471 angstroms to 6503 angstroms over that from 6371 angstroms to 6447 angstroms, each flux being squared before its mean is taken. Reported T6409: 434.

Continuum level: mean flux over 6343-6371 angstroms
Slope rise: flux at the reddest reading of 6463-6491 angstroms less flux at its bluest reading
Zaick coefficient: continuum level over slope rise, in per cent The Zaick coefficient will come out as 4786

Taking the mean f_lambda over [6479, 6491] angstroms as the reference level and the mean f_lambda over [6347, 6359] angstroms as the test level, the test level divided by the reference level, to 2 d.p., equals 0.94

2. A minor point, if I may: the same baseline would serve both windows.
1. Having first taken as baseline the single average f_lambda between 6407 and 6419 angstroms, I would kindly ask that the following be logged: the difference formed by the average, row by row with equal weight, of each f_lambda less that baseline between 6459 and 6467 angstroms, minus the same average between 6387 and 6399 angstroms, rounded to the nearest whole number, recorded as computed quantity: -2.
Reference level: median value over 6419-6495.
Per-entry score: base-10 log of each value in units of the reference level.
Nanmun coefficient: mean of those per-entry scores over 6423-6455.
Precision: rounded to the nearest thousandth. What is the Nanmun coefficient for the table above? -0.008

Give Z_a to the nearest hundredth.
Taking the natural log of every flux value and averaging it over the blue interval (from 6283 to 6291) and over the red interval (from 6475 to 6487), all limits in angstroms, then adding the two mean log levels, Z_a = 9.13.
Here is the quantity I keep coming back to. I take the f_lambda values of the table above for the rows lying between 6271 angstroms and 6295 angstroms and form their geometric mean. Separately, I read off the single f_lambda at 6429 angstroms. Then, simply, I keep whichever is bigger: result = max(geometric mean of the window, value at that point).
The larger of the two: 99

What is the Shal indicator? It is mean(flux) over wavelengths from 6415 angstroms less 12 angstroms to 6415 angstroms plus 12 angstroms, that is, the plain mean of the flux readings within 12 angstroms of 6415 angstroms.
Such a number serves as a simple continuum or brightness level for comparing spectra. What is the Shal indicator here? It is 101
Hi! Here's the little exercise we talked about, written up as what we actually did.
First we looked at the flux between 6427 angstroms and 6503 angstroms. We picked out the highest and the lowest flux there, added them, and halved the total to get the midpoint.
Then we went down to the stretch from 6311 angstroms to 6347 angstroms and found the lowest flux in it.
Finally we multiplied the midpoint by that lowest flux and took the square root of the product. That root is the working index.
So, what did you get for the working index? 92.9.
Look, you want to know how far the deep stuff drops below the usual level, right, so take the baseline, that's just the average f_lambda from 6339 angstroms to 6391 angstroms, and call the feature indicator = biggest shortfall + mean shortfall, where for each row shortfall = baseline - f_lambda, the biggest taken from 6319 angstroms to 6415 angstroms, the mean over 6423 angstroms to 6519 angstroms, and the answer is 6.0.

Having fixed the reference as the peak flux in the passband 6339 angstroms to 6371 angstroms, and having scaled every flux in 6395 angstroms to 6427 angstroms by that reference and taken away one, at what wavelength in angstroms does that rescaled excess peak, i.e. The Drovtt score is 6405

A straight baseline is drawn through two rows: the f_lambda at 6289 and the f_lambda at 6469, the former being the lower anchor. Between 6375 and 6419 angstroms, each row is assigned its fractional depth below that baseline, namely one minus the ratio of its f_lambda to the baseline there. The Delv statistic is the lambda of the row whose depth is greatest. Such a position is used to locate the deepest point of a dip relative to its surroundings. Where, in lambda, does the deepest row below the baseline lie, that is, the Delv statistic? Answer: 6409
